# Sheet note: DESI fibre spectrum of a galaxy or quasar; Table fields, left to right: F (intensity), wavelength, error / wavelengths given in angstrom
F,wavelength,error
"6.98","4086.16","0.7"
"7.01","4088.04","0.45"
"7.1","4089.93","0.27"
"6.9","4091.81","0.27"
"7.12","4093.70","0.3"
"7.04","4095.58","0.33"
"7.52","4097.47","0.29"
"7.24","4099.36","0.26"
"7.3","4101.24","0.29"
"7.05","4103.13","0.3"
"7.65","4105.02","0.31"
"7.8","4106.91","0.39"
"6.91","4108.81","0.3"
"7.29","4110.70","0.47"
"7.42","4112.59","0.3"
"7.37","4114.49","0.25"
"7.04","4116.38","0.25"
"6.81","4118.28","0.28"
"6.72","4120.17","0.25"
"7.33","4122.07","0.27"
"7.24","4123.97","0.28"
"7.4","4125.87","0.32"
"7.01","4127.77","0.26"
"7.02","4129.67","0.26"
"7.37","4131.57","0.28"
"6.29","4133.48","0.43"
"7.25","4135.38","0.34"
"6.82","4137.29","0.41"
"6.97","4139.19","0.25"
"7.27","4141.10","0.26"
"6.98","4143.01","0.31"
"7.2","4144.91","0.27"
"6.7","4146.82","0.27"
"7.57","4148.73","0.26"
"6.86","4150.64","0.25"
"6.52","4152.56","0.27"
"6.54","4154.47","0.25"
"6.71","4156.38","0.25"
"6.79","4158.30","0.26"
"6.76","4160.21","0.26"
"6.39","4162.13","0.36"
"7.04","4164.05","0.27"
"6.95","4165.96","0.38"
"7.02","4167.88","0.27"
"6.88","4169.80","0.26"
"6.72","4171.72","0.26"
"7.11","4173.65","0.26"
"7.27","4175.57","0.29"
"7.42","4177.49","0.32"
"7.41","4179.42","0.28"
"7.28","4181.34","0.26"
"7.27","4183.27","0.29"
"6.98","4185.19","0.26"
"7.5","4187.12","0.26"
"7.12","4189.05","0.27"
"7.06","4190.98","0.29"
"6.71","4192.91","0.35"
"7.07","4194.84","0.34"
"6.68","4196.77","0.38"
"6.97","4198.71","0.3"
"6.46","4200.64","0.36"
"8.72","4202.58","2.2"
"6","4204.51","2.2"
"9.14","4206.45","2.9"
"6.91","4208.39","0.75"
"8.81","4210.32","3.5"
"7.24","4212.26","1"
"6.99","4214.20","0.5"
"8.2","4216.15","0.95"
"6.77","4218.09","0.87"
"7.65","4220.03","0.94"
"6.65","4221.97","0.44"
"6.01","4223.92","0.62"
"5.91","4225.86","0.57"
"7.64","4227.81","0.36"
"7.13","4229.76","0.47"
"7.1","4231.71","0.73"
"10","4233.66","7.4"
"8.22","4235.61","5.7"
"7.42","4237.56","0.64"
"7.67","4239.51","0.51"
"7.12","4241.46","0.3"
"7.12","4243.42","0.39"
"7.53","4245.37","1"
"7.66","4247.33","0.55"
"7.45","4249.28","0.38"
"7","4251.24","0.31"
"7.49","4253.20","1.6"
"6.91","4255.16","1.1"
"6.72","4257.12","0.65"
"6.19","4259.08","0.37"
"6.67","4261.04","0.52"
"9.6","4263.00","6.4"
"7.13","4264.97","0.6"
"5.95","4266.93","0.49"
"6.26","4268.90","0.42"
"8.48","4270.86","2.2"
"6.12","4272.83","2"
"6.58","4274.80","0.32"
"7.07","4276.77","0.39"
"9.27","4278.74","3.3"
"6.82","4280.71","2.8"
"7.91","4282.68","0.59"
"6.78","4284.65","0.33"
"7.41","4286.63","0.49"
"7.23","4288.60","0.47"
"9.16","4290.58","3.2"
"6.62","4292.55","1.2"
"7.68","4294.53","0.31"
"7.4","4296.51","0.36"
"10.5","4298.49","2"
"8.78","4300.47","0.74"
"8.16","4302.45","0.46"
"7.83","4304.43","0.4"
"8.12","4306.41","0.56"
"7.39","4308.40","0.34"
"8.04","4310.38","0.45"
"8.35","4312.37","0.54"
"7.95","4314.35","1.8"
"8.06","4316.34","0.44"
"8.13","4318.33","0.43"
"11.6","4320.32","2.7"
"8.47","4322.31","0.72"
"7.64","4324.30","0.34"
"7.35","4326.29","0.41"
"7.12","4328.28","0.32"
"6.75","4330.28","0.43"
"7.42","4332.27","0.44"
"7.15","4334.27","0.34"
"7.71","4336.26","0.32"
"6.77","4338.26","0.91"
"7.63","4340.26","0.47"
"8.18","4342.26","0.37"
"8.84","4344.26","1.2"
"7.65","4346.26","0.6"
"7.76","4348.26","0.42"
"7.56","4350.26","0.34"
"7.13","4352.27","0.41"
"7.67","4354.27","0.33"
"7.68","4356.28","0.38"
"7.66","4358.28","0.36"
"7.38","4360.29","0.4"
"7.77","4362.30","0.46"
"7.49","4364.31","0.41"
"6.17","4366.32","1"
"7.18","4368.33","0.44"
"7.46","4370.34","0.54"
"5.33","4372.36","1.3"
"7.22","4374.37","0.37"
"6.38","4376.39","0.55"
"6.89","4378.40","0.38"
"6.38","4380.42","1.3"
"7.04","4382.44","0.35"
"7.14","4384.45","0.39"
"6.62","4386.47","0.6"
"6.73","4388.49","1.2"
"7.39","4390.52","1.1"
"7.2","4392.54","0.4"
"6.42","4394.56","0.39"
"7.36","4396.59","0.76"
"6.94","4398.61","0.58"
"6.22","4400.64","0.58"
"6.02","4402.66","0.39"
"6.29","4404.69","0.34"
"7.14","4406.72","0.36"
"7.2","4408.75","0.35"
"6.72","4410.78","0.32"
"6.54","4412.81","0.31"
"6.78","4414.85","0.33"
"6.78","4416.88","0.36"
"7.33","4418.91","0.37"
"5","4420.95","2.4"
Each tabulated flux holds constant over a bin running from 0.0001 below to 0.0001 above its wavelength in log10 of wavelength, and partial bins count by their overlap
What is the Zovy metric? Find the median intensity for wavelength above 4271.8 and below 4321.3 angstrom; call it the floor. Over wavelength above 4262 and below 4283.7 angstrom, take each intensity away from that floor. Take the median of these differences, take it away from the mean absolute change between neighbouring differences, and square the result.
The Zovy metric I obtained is 0.5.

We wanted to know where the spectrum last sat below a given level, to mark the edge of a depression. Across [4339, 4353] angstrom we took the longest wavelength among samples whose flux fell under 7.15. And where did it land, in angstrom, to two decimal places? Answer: 4352.27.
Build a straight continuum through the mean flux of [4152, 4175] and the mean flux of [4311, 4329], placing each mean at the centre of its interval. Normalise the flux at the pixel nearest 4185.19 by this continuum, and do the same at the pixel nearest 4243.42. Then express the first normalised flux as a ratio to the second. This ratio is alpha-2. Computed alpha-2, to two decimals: 1.06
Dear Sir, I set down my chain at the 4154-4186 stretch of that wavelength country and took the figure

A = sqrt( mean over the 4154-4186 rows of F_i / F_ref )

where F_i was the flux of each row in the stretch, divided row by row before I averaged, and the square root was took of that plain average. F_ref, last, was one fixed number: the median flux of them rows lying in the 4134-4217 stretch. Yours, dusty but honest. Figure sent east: 1.00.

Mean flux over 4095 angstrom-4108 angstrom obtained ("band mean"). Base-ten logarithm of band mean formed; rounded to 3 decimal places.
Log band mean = 0.868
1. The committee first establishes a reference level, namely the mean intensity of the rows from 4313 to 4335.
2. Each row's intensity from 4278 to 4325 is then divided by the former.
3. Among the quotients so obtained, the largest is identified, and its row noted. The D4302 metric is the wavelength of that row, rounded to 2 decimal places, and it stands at 4320.32 angstrom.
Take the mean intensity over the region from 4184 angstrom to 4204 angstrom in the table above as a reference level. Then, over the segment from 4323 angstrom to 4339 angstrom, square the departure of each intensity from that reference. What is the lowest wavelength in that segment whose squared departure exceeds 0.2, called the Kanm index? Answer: 4324.30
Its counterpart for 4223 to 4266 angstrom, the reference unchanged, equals 4223.92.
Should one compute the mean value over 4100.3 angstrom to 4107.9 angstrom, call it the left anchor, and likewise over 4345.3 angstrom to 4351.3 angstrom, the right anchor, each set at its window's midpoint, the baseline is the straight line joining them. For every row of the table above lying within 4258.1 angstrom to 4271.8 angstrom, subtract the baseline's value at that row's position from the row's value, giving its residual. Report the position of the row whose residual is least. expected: 4266.93 angstrom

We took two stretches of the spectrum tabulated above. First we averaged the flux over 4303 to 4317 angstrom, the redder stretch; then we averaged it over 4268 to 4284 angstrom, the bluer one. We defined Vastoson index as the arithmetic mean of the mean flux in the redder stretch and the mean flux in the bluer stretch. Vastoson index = 7.64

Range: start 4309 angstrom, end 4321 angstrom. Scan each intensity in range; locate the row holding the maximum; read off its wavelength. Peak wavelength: 4320.32 angstrom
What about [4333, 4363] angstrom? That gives 4344.26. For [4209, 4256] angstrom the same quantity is 4233.66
